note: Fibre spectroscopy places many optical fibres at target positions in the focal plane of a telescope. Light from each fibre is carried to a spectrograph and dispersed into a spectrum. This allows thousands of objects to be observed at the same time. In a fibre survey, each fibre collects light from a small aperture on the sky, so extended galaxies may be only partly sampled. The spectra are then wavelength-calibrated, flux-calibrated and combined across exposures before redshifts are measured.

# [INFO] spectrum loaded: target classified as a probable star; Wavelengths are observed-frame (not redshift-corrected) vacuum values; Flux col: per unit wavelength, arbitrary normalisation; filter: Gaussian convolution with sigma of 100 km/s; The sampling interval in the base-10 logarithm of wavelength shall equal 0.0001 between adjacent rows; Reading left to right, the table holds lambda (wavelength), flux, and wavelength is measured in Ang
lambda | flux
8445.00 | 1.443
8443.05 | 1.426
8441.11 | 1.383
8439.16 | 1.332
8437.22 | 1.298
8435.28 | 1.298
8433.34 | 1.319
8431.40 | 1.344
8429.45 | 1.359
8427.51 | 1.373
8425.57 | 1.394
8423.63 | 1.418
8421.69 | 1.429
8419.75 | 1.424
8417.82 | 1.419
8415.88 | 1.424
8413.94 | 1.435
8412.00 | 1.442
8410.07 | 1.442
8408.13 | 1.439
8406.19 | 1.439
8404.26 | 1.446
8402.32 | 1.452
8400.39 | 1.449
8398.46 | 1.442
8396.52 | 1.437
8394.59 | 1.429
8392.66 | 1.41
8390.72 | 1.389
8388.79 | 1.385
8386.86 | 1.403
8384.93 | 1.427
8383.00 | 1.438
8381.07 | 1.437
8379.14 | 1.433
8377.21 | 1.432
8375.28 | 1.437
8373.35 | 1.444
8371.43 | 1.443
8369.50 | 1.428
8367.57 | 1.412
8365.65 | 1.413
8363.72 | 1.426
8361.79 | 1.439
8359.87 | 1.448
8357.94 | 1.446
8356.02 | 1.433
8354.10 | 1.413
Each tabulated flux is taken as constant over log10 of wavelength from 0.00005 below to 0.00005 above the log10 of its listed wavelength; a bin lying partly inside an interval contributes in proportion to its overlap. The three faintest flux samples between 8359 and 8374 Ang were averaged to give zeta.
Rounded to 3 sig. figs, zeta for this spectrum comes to 1.42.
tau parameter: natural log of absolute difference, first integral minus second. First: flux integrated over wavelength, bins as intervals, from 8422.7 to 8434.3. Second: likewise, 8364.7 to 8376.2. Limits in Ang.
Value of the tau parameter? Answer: -0.5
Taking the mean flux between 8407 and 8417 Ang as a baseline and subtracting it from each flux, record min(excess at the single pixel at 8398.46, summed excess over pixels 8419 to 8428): -0.14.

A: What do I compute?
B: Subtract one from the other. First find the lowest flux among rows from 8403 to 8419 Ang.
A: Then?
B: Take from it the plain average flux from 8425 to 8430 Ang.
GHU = 0.044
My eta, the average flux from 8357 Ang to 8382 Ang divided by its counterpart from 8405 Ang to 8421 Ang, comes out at 1.00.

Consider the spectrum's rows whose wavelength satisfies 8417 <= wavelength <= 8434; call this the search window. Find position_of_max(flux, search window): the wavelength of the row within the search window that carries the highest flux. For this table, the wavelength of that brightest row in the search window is 8421.69 Ang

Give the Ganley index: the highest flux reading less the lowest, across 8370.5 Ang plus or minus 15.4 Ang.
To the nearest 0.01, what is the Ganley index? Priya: 0.04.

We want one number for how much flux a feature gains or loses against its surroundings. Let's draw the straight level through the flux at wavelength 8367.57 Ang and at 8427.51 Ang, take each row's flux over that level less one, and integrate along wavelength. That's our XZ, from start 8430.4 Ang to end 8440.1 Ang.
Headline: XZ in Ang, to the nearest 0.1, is -0.4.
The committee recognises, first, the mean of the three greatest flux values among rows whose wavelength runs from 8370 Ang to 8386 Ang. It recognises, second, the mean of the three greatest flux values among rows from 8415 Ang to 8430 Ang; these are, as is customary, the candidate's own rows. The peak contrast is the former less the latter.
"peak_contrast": 0.02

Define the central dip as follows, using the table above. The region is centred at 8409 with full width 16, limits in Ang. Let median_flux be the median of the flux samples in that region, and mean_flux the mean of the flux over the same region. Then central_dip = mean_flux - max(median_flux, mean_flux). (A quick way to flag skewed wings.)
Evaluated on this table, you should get -0.001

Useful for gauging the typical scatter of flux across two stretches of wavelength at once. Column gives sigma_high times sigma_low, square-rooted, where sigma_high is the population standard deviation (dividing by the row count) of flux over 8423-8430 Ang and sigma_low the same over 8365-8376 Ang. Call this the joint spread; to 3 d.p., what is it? 0.017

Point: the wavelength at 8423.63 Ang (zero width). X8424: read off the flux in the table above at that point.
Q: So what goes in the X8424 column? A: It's 1.418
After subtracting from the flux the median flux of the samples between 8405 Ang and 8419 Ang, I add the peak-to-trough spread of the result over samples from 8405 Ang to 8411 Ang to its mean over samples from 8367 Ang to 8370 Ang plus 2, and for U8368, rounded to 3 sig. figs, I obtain 1.98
